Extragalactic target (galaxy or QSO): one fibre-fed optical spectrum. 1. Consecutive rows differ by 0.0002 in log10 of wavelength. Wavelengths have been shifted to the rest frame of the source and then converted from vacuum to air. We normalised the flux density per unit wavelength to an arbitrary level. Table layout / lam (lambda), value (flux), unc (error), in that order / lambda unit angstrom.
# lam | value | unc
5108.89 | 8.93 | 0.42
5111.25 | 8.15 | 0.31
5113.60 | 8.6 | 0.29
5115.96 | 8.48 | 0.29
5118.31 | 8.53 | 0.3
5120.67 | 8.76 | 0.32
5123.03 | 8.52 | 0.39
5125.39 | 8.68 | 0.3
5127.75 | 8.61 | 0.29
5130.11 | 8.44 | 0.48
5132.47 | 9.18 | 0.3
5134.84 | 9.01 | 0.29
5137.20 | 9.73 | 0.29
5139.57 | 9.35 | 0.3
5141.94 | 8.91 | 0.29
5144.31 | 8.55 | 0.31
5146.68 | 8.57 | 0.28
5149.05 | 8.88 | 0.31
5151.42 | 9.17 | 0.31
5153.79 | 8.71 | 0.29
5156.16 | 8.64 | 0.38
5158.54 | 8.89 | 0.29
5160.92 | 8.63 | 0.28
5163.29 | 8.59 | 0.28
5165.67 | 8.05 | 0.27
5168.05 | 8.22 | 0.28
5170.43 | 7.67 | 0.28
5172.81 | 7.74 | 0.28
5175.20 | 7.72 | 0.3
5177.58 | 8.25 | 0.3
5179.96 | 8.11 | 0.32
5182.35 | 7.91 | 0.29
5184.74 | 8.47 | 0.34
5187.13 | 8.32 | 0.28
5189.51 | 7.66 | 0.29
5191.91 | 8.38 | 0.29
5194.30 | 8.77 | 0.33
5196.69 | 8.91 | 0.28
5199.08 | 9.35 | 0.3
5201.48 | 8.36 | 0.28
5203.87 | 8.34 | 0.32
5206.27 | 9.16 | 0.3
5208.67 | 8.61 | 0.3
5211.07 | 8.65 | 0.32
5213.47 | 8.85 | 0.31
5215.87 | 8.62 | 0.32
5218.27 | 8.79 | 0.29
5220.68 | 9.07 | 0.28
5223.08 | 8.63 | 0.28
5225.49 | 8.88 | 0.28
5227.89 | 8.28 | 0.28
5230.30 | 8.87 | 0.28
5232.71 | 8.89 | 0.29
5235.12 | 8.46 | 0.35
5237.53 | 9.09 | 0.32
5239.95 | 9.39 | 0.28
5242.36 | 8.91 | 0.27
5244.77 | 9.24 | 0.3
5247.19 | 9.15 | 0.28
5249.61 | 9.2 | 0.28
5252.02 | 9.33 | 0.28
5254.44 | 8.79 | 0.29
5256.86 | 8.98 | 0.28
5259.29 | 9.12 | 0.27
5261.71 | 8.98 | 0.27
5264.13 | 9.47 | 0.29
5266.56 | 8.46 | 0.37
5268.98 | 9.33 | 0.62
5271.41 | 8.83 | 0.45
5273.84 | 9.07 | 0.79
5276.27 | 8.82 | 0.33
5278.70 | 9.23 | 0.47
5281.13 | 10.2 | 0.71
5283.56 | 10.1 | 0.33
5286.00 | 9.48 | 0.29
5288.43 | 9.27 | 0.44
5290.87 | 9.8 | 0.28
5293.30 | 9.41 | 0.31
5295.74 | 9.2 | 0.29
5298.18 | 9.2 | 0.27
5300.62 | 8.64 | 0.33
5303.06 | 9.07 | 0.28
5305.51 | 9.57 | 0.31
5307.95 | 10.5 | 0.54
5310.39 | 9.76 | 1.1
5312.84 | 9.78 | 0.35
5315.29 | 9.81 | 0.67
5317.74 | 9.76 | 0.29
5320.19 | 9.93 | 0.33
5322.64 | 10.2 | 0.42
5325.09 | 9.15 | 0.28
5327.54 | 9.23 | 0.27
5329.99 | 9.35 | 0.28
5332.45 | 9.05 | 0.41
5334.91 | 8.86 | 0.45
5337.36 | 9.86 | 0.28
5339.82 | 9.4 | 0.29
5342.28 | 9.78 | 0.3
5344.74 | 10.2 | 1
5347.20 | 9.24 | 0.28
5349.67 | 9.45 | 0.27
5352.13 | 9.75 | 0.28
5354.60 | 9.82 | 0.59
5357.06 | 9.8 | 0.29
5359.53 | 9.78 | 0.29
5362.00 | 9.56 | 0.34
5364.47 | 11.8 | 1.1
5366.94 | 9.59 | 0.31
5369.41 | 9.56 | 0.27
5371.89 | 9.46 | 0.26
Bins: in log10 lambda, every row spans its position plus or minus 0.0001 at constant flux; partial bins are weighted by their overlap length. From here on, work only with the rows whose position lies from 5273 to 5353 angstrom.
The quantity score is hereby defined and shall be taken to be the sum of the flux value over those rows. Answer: 314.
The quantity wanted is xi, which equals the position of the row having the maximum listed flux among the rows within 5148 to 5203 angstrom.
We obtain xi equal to 5199.08 angstrom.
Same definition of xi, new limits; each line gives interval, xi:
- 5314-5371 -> 5364.47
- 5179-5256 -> 5239.95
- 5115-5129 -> 5120.67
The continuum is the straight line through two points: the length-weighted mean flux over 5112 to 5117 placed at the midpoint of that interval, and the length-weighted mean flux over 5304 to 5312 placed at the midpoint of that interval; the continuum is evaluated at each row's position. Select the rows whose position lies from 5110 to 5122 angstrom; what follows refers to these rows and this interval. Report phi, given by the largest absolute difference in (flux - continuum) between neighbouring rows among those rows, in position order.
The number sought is 0.43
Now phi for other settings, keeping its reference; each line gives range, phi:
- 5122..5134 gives 0.72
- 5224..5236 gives 0.62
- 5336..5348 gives 0.98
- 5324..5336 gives 0.32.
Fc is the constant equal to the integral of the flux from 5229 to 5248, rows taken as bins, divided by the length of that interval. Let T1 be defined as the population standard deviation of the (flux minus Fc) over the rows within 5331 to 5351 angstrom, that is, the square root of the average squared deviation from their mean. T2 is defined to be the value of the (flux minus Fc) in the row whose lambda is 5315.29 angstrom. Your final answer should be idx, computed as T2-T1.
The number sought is 0.40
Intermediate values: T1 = 0.42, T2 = 0.8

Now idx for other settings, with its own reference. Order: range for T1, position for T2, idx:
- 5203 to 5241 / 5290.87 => 0.52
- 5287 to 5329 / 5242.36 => -0.53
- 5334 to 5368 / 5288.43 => -0.36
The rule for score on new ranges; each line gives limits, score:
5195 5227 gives 114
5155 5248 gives 335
